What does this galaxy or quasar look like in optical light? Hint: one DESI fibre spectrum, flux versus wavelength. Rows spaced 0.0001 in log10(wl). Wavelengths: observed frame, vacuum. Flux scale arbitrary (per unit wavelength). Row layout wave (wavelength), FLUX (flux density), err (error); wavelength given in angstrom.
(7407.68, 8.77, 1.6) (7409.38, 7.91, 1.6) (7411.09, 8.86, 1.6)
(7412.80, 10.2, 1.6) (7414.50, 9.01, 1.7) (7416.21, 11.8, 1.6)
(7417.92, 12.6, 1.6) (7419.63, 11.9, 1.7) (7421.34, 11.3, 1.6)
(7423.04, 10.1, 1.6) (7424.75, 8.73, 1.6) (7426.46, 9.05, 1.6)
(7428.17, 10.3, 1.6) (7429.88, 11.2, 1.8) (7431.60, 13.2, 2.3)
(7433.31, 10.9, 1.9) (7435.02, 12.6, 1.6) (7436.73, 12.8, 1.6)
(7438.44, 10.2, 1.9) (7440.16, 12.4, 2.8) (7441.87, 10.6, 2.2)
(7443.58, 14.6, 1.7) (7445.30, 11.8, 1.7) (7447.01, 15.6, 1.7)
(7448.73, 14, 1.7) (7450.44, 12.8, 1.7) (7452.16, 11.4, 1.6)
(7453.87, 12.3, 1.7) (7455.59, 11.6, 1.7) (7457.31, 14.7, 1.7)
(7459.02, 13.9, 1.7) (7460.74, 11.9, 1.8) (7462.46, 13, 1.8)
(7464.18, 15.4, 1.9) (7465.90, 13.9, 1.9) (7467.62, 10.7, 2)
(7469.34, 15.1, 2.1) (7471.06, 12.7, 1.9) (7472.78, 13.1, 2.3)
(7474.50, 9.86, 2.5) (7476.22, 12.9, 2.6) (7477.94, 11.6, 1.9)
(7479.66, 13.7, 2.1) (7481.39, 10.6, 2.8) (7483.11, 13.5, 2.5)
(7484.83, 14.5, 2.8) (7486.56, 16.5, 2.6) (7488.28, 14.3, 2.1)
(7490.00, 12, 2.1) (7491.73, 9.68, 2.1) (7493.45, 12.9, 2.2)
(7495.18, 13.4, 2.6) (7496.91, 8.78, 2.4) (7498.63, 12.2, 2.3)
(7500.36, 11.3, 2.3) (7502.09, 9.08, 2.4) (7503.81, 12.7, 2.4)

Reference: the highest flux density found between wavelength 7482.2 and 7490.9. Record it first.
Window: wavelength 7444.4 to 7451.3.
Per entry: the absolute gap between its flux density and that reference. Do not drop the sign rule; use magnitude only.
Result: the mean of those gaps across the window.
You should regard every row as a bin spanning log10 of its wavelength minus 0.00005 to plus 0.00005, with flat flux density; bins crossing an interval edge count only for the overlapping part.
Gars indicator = 2.9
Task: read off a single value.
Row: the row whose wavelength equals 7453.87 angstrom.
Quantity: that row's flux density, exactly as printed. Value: 12.3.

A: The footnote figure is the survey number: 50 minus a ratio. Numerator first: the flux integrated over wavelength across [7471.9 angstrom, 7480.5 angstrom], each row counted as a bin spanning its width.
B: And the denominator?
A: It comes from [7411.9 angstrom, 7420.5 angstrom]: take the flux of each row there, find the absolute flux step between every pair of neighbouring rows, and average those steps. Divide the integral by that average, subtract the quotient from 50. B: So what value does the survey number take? -27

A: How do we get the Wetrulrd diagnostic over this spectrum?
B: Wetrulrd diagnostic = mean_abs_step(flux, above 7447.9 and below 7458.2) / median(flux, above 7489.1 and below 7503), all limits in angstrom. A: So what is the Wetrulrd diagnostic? 0.125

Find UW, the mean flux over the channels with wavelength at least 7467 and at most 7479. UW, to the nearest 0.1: 12.3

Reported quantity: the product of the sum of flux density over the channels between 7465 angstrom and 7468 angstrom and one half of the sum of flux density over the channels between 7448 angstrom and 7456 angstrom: 764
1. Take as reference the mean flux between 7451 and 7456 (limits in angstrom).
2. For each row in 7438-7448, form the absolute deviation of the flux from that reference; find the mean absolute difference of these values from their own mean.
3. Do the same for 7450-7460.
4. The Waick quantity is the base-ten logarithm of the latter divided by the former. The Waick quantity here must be -0.09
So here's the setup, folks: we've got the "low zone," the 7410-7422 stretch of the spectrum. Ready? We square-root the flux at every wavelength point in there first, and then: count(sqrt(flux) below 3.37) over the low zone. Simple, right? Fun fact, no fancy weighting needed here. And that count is 4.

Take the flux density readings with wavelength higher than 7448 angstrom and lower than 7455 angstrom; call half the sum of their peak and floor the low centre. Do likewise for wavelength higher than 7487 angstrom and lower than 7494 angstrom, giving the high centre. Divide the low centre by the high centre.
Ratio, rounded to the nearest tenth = 1.1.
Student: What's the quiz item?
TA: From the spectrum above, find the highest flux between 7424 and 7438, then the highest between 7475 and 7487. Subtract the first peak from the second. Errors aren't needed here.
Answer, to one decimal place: 3.3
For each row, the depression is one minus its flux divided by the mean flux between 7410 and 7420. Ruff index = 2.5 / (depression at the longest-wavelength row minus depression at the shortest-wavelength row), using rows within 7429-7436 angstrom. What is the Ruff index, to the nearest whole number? -19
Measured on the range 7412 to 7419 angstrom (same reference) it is -11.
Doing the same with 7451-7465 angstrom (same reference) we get -7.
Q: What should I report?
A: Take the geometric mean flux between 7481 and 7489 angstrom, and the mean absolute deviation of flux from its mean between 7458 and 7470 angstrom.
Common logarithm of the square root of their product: 0.630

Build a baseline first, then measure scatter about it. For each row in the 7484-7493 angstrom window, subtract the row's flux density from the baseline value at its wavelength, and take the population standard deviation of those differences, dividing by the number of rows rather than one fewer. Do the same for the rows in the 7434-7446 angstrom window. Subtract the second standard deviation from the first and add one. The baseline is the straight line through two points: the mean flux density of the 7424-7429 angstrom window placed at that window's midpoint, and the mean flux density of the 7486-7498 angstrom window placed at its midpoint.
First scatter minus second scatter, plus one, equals 2.1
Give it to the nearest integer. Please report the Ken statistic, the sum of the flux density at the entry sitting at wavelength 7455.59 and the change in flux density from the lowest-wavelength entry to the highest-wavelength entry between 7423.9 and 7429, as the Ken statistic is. 13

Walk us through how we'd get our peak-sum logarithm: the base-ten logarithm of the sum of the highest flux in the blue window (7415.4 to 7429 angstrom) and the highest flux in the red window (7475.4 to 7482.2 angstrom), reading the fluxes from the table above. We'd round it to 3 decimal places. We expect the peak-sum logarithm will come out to 1.420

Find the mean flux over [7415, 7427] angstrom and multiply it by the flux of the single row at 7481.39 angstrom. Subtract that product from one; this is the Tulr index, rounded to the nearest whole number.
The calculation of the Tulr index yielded -113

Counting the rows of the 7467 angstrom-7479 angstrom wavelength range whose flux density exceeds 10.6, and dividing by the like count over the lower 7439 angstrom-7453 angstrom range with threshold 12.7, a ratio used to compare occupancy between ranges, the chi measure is 1.5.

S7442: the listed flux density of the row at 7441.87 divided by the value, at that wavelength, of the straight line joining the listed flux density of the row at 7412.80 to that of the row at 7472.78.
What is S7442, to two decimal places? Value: 0.91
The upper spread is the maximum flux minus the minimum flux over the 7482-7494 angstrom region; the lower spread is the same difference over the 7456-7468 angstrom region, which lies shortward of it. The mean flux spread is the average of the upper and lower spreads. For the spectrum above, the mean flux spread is 5.8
